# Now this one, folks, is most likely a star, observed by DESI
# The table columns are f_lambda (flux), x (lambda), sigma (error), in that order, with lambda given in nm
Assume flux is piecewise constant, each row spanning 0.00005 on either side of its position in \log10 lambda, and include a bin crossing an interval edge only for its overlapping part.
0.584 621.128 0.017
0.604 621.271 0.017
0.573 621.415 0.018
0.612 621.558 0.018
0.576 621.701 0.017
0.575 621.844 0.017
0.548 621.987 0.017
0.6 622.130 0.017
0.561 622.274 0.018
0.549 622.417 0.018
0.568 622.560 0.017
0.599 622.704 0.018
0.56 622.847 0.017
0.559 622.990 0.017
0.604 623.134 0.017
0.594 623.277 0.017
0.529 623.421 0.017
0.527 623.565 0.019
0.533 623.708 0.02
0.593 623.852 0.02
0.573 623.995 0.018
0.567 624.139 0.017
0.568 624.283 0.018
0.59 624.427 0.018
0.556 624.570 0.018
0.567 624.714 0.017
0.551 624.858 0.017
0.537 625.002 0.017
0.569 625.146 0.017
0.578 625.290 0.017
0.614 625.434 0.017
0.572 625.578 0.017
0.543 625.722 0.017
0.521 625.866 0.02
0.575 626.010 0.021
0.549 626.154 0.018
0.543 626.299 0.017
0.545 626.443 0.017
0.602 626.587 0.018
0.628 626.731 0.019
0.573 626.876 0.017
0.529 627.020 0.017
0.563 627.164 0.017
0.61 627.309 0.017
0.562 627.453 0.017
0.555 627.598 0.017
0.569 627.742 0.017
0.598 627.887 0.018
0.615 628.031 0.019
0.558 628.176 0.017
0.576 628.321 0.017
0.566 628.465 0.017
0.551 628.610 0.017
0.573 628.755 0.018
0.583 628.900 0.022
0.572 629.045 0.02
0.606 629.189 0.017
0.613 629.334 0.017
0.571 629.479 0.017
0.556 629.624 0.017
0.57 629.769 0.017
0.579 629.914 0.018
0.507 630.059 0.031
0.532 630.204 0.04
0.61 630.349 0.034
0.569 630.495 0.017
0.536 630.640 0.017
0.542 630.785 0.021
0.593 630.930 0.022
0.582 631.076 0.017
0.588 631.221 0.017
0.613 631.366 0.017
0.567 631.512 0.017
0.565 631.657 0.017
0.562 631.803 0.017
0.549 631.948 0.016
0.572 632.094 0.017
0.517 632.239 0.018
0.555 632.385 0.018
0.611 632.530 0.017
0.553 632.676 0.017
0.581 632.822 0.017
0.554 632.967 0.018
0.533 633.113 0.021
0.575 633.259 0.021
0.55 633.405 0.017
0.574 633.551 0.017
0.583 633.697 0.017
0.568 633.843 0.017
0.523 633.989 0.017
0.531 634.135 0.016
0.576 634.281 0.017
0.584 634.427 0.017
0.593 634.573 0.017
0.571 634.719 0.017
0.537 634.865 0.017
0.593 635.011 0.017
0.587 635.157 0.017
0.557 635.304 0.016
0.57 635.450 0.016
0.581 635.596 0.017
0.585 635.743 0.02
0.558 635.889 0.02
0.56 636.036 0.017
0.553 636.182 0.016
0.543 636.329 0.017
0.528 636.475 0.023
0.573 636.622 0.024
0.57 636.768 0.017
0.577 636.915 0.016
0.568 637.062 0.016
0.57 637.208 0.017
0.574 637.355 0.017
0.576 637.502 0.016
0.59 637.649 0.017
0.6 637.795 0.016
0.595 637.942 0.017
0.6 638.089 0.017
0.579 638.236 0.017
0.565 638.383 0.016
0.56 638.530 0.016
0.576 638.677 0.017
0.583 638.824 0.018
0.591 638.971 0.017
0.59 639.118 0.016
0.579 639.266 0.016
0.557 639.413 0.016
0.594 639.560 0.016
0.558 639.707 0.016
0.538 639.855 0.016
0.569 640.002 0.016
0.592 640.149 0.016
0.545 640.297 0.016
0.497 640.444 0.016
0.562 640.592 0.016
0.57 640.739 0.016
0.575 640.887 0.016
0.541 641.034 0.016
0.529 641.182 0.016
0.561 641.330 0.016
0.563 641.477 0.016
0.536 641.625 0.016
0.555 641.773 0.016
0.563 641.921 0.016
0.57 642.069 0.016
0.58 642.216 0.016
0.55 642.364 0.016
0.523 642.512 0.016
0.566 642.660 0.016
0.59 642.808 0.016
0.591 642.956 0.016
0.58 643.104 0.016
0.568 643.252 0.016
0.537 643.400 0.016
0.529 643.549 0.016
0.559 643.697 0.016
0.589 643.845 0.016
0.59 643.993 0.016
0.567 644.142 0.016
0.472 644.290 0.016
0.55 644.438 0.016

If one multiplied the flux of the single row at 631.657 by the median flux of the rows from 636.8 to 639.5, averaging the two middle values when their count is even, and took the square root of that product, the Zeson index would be 0.571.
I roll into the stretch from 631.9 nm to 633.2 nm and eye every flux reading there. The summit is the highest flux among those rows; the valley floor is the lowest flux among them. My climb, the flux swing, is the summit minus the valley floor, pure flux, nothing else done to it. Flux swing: 0.094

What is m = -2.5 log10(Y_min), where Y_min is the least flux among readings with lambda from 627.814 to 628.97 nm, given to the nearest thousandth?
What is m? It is 0.647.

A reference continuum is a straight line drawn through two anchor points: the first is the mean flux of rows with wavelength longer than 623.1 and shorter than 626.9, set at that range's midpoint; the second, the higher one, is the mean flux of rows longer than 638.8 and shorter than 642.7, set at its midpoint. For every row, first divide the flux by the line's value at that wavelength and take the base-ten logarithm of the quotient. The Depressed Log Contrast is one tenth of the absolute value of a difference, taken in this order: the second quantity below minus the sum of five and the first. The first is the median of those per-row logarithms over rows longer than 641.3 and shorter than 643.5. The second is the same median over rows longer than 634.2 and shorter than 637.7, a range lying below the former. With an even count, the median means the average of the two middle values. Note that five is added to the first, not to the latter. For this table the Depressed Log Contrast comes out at 0.499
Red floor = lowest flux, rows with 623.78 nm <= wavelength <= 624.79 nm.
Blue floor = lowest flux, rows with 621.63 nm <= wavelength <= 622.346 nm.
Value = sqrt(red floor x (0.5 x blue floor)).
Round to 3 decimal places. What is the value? 0.390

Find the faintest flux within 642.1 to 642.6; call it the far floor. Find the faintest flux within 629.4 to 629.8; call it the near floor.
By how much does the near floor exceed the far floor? 0.03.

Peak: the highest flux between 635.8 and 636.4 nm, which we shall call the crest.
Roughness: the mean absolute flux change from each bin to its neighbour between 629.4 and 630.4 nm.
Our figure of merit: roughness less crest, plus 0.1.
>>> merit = -0.42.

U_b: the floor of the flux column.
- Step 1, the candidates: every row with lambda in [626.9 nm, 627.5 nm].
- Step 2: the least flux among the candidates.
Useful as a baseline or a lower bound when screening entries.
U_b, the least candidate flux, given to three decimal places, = 0.529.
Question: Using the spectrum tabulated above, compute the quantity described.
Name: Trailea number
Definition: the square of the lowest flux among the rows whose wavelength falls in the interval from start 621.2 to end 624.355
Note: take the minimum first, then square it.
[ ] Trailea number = 0.278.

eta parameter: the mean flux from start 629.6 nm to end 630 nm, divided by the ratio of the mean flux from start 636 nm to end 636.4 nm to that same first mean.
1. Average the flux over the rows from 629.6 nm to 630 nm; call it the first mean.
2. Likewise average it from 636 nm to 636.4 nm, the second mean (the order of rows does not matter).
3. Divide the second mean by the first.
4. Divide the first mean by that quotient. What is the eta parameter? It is 0.585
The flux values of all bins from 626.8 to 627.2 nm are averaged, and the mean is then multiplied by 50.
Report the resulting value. 27.7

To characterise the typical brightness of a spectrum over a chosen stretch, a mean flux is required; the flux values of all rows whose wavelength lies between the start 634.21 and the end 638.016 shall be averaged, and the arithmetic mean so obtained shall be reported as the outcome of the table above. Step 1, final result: 0.572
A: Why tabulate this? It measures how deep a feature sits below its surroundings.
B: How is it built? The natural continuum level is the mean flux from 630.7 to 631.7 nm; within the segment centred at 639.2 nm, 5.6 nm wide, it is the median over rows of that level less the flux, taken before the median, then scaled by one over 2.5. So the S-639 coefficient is 0.0034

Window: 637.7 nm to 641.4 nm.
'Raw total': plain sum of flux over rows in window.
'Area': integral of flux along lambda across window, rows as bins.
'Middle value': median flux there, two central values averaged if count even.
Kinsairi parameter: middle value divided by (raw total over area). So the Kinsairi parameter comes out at 0.084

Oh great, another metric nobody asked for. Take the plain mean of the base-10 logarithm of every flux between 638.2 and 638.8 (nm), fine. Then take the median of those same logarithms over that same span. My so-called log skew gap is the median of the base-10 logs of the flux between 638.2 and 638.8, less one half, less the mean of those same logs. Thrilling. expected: -0.500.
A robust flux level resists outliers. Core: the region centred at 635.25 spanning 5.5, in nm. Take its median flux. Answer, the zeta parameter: 0.572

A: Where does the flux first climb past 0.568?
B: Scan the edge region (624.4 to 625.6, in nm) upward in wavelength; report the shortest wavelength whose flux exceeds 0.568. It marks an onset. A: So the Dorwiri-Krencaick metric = 624.427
